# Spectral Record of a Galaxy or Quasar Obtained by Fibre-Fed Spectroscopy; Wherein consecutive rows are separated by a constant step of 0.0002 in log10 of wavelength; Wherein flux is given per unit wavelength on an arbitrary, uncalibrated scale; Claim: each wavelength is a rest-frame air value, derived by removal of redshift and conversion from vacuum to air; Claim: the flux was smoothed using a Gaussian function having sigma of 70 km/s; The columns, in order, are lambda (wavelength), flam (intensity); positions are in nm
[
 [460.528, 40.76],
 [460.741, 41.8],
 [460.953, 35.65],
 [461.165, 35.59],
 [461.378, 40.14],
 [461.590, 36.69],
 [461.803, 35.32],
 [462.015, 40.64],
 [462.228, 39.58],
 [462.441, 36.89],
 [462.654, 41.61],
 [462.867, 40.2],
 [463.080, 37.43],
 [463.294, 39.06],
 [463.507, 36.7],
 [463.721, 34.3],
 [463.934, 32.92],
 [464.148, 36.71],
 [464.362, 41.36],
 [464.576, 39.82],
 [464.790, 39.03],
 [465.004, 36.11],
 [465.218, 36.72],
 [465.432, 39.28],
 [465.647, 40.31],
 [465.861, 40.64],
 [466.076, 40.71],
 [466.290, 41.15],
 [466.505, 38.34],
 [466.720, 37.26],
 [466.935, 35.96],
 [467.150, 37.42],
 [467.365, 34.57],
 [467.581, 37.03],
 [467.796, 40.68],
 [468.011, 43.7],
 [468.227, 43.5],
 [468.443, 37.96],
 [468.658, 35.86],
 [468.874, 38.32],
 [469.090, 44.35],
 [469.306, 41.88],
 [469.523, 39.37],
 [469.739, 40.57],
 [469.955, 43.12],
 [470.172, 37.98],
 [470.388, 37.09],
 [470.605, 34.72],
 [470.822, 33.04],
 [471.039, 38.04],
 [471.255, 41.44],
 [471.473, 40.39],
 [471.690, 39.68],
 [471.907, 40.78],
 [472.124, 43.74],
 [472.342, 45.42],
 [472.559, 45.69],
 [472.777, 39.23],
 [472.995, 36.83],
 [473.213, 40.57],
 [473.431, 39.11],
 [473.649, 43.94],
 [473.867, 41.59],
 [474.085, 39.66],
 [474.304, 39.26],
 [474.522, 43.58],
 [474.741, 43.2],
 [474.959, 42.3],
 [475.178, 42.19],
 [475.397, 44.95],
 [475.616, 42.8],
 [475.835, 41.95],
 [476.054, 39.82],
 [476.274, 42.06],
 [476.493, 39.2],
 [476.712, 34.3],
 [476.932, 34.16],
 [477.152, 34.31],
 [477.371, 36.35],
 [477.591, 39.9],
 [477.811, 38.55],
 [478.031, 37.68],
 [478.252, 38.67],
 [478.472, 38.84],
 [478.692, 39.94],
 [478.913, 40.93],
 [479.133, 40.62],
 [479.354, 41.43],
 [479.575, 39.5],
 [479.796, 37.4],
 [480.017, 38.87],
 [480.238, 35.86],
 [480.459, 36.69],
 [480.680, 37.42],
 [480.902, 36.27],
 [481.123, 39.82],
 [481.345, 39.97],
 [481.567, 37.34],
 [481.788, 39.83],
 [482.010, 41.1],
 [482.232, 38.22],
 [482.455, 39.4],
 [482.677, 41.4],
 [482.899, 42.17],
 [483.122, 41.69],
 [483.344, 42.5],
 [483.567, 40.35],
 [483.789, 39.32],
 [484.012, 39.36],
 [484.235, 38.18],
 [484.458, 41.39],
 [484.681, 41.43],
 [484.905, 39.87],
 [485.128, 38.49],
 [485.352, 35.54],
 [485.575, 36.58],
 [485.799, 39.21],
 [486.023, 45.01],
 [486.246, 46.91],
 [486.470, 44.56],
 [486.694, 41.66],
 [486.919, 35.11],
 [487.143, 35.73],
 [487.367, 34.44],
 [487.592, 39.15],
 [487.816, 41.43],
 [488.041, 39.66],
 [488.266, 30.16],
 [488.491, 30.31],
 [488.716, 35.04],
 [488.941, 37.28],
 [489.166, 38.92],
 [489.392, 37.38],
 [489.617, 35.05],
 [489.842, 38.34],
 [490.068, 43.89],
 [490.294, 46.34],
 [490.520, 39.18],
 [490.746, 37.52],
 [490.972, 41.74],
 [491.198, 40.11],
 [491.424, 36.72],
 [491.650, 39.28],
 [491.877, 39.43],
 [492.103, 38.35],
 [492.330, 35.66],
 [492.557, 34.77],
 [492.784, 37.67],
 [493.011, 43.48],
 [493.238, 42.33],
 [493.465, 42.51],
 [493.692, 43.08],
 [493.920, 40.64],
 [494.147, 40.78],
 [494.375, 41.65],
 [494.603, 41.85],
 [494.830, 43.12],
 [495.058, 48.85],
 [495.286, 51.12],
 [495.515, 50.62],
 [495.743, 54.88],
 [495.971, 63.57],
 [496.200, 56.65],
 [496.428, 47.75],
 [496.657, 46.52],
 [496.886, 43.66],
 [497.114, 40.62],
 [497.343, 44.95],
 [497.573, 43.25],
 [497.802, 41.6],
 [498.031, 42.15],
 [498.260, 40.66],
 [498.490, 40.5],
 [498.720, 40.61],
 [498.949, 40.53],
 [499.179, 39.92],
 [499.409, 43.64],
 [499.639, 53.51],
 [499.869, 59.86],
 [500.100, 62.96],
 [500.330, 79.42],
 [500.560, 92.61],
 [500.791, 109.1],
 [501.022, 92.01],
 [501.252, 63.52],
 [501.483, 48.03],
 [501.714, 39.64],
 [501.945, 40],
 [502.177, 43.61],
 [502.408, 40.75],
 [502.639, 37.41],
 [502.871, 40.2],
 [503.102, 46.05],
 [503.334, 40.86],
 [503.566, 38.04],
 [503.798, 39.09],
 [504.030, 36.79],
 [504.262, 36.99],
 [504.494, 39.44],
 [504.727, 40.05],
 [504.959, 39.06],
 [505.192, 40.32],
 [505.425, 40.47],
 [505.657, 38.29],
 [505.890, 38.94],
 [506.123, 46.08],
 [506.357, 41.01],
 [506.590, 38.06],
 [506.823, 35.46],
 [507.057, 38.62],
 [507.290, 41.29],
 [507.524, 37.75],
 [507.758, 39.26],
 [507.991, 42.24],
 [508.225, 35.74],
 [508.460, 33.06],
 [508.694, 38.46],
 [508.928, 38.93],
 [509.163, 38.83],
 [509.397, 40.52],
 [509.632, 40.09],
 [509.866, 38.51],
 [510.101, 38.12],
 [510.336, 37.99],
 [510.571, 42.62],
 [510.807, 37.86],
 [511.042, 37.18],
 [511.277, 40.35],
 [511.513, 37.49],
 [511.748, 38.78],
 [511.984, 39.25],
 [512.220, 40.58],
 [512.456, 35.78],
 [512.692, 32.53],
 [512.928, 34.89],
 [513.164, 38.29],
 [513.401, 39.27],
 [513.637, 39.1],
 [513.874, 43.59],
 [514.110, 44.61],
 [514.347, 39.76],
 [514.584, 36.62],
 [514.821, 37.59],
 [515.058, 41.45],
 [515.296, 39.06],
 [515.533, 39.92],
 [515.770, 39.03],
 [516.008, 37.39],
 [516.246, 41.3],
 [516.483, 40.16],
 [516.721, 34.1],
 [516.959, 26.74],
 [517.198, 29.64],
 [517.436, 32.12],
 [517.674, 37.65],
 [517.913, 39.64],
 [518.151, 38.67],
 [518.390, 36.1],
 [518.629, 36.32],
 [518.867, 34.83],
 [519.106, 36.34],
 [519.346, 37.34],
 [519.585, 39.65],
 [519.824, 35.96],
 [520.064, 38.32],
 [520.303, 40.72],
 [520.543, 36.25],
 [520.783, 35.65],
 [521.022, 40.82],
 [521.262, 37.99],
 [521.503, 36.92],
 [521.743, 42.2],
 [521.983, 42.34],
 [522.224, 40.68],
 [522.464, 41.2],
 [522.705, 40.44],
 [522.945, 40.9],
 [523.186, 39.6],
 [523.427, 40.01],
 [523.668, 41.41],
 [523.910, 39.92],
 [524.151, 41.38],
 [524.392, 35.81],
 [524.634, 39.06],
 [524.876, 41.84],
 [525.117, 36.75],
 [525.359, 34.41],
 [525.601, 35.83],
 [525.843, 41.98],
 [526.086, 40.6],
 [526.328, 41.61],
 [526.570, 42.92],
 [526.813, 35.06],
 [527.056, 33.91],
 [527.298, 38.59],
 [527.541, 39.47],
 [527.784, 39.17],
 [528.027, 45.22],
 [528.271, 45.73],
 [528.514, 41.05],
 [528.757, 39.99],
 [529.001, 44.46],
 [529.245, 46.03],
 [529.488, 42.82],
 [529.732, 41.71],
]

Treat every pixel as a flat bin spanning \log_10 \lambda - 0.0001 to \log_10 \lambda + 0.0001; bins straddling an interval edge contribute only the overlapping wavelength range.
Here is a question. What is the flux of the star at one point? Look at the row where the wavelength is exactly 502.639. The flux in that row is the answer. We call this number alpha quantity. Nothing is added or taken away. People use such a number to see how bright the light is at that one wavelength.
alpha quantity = 37.41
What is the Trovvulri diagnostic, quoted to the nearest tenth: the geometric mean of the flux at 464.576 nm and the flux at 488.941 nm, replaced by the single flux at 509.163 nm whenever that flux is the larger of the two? 38.8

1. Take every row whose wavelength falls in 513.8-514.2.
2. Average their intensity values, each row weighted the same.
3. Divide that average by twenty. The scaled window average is 2.2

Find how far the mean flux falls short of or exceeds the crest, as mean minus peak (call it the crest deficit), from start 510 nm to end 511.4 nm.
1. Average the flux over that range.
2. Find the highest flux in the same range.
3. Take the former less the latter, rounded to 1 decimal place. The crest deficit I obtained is -3.6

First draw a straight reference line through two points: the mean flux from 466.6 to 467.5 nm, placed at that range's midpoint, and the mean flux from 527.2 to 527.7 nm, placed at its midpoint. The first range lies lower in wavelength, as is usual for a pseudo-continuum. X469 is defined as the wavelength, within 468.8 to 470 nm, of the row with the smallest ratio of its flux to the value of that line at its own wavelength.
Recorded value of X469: 468.874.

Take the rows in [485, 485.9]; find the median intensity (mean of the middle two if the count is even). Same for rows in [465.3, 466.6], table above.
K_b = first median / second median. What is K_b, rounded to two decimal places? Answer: 0.93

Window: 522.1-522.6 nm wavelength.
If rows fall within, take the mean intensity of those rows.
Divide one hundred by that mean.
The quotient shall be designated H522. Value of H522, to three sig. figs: 2.44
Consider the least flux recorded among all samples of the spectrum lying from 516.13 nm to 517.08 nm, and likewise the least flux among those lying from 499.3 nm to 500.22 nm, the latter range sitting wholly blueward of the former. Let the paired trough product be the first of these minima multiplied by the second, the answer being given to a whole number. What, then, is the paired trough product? 1167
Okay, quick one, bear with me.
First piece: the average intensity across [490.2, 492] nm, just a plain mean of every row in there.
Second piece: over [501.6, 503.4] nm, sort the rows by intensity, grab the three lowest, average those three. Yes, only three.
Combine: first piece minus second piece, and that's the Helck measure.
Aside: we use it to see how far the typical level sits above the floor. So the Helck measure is 1.0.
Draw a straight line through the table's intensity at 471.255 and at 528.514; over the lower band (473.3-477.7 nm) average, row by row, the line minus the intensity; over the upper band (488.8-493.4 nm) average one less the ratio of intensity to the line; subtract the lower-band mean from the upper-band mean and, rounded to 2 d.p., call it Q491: -1.13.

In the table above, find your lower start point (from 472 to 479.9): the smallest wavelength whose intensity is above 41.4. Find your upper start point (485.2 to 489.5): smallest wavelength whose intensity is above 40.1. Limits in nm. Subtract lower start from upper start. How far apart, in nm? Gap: 13.90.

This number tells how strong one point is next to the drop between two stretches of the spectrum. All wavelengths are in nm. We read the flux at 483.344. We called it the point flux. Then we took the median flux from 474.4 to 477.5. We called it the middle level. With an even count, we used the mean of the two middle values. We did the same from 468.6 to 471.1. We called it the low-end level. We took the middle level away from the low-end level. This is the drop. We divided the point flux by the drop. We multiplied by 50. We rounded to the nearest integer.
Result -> -556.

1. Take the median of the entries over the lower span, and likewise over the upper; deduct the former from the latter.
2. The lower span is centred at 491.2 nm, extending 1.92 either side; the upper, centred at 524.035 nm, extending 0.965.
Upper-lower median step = 1.6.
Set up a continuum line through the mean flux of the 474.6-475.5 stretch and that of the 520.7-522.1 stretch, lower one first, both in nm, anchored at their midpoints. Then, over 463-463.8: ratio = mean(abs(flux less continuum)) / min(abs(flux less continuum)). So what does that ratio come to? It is 1.4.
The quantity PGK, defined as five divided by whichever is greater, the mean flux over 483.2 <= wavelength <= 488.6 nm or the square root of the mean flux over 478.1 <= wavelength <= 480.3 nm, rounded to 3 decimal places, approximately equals 0.128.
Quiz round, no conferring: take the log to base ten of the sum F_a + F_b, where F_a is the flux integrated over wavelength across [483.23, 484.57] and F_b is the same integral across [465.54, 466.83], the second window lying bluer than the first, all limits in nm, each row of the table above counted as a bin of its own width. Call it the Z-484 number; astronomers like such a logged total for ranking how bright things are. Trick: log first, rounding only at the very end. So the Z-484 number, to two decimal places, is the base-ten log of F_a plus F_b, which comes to 2.02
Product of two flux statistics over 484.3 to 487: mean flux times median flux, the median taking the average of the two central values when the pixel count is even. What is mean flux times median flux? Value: 1645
